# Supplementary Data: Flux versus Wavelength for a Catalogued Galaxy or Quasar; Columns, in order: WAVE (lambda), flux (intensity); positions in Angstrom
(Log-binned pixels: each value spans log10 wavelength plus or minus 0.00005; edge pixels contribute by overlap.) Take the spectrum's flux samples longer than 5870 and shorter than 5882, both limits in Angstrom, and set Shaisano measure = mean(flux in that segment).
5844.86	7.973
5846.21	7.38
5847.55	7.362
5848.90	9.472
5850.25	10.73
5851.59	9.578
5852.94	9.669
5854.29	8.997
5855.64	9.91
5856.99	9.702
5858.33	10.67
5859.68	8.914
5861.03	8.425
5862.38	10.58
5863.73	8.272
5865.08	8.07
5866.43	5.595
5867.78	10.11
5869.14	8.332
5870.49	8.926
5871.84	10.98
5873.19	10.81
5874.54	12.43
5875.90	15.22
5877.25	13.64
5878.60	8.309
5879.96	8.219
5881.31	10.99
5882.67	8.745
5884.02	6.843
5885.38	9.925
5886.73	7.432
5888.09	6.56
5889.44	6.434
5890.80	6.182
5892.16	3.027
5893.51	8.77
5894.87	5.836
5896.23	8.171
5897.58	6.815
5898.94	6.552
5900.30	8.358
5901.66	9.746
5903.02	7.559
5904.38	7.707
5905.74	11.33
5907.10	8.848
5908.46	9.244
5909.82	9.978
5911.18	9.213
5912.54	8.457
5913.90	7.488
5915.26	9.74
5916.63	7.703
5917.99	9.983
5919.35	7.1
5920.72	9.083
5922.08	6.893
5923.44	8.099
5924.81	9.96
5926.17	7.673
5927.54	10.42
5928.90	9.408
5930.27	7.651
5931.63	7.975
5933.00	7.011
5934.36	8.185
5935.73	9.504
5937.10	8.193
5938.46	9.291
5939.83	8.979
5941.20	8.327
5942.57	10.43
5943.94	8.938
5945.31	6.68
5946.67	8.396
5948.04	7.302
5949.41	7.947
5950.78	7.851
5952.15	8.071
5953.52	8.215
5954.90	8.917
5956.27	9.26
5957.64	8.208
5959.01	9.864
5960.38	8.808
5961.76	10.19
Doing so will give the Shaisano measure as 11.1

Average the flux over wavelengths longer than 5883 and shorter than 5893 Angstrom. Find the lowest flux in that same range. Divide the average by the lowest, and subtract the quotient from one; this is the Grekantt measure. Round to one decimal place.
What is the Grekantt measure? -1.2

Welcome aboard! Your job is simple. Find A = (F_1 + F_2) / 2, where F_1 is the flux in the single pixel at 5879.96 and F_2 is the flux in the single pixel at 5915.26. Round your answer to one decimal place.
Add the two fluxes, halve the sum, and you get 9.0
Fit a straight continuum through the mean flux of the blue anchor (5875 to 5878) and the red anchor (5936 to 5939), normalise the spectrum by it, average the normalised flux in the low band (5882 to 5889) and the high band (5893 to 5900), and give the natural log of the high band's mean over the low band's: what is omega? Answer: -0.01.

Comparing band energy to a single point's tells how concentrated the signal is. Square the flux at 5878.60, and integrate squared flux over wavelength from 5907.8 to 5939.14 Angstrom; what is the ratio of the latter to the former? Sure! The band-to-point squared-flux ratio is 34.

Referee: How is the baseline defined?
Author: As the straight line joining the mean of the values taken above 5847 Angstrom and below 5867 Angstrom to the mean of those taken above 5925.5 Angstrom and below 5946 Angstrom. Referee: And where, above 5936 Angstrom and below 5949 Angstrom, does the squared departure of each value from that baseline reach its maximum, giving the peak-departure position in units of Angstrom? 5942.57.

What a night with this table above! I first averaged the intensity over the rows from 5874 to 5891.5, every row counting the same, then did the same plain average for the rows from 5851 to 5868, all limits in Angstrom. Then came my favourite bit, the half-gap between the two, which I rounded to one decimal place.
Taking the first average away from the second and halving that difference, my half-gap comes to -0.1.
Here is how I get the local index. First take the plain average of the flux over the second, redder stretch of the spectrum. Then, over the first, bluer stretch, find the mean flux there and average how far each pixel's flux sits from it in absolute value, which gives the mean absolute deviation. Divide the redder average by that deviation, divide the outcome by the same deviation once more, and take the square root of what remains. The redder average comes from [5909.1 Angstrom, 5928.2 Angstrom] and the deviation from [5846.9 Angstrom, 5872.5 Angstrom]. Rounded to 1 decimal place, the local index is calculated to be 2.9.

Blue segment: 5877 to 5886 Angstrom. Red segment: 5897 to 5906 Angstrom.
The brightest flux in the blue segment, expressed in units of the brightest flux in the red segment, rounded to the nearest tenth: 1.2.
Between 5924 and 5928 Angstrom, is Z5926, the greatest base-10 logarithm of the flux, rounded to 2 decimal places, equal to 1.02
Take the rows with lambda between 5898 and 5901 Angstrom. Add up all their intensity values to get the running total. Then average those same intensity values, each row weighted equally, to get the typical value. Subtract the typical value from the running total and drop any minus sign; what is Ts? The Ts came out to 7.5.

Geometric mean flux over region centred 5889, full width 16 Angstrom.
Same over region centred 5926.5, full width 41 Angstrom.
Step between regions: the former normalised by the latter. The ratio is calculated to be 0.83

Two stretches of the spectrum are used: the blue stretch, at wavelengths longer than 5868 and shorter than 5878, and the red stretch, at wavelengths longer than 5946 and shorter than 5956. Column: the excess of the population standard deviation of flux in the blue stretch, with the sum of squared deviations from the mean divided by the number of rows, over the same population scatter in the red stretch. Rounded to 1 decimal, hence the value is 1.8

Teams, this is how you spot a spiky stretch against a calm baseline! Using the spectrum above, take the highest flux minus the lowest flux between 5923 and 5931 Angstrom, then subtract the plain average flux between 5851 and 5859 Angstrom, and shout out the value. -7.0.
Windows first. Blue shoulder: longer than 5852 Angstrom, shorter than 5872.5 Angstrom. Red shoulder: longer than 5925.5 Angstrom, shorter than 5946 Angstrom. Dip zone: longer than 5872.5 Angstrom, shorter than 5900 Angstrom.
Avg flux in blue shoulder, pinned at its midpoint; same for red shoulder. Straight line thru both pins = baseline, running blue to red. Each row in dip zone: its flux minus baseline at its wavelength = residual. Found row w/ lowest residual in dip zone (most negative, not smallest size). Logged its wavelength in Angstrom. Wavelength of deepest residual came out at 5892.16 Angstrom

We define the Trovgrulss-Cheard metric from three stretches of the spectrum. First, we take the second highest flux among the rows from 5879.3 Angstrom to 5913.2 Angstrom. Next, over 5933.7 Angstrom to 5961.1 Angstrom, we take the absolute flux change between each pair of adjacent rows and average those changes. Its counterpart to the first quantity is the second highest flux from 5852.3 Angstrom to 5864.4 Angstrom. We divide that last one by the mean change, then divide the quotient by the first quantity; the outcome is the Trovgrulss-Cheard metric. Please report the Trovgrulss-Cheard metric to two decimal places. 0.95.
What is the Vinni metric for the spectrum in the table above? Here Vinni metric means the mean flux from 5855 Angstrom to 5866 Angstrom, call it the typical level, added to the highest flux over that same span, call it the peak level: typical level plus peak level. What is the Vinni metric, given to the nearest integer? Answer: 20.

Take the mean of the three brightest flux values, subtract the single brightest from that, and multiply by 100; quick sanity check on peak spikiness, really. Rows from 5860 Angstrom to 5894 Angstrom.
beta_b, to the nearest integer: -146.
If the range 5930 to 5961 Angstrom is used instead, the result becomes -50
